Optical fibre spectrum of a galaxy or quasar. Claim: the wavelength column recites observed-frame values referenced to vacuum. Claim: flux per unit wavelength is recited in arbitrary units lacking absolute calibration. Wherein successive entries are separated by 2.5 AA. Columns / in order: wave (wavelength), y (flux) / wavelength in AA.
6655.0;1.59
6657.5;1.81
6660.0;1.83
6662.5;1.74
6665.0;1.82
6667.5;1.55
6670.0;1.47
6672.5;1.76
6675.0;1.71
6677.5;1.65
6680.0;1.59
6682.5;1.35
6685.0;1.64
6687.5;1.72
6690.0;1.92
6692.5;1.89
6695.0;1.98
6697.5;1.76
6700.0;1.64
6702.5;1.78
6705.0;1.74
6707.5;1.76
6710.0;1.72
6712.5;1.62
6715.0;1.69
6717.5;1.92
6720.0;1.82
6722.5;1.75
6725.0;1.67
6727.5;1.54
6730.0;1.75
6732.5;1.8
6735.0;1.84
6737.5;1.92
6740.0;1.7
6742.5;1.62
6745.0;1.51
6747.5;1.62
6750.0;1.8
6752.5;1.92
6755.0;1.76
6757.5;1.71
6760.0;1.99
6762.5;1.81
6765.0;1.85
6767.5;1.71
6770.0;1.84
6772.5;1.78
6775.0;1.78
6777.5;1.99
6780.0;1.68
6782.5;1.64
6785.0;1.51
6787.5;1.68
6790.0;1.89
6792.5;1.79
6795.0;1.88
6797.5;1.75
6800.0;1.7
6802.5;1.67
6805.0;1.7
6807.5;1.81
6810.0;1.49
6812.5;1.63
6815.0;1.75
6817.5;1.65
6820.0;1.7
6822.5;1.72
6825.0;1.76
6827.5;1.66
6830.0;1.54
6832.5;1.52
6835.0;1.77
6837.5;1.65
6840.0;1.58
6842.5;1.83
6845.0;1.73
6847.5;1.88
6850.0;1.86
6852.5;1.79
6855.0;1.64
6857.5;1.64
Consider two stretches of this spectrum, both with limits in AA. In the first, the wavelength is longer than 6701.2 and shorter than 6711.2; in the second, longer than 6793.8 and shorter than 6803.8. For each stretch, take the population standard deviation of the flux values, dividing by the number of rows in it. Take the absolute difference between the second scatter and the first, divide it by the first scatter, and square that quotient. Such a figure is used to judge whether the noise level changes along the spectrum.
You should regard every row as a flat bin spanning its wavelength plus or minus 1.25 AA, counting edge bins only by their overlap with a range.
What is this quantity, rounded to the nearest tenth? 6.7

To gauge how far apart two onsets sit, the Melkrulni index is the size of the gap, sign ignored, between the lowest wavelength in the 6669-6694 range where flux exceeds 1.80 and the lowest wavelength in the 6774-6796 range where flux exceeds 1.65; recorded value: 85.0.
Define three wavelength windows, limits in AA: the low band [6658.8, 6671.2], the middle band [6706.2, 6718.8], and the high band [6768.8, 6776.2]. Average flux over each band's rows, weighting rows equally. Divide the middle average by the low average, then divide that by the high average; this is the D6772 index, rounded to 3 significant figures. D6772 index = 0.575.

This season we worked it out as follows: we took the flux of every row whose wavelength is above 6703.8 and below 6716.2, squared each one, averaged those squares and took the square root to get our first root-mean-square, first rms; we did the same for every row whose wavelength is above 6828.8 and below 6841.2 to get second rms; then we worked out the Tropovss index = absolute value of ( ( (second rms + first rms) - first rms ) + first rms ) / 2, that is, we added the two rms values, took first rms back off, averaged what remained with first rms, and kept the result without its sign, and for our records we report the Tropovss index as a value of 1.66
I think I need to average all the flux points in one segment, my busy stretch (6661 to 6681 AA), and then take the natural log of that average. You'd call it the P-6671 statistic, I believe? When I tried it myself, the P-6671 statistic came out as 0.51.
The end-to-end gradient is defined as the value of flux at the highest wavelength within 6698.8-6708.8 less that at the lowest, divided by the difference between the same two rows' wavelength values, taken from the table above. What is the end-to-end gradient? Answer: 0.016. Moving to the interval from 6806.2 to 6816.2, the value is -0.008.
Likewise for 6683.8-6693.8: 0.033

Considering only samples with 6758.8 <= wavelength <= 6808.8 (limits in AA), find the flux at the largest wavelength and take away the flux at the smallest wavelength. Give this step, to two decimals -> -0.18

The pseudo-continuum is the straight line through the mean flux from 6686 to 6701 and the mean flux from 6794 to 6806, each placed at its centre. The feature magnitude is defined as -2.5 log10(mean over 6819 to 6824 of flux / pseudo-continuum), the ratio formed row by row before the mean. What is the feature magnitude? 0.01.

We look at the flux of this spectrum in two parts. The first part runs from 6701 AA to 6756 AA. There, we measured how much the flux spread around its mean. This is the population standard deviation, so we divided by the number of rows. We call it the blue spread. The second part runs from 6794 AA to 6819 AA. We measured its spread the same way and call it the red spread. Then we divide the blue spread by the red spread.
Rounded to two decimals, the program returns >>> 1.10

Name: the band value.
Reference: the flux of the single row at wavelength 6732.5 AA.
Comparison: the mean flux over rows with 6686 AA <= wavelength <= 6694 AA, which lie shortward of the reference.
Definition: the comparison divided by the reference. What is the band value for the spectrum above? 1.02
